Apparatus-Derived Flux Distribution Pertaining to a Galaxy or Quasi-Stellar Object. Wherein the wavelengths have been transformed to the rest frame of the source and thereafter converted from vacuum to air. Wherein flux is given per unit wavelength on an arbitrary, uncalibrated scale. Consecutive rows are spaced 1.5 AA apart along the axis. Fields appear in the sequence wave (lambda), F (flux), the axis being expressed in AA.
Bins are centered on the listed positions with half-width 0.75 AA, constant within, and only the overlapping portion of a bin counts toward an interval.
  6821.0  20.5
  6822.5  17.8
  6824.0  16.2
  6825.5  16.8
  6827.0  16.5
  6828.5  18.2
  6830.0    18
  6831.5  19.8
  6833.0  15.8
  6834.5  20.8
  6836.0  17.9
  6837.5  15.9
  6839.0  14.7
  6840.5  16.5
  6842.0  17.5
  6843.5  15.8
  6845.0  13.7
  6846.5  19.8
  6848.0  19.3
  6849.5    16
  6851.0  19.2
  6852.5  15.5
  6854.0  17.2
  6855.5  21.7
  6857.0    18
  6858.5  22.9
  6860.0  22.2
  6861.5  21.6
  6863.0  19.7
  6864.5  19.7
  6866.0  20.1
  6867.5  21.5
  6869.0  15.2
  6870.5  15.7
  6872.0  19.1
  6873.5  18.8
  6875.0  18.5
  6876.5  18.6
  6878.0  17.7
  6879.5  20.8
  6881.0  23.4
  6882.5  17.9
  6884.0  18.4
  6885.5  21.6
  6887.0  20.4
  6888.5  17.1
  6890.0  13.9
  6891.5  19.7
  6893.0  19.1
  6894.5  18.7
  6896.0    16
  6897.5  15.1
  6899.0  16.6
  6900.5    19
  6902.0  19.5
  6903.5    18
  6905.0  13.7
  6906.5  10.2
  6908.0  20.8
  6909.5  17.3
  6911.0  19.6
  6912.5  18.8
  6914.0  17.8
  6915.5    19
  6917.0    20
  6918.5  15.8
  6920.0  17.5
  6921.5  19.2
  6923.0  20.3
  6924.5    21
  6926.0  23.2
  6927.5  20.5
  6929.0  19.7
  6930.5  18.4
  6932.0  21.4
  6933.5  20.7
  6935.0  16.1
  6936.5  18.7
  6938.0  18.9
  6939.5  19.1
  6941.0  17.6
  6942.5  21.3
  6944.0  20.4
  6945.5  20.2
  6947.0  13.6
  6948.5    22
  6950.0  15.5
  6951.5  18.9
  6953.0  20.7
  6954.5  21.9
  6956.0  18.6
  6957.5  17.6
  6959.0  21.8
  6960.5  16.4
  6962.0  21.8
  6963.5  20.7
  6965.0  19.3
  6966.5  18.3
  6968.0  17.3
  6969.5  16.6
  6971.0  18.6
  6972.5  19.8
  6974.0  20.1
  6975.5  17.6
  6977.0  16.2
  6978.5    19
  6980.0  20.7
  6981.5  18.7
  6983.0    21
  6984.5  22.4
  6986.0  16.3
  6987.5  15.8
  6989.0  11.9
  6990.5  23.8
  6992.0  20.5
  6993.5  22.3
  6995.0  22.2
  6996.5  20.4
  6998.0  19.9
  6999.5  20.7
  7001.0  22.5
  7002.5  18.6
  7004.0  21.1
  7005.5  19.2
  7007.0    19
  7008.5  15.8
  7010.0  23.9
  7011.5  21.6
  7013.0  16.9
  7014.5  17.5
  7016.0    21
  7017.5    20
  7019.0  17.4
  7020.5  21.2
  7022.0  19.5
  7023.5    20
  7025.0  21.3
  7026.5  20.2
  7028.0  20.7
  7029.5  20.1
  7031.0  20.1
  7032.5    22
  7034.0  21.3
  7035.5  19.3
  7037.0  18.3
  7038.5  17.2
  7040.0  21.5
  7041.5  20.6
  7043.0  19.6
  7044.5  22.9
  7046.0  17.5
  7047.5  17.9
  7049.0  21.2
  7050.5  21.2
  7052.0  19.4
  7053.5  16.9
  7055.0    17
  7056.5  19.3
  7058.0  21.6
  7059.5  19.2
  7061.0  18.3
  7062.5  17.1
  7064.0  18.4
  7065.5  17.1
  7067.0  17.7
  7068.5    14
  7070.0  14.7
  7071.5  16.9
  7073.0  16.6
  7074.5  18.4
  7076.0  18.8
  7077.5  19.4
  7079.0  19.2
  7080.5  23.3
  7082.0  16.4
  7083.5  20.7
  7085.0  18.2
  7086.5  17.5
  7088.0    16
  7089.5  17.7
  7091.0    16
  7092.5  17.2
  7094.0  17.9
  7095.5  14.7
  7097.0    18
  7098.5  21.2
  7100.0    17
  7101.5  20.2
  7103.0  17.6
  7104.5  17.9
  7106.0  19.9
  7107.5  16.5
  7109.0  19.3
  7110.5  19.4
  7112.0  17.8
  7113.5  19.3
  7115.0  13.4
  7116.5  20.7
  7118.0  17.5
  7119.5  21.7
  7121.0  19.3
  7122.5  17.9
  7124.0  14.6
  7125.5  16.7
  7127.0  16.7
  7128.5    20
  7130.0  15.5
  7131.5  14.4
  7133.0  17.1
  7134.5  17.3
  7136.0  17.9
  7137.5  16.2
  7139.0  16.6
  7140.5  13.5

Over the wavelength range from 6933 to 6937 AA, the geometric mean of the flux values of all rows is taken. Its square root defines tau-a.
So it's 4.29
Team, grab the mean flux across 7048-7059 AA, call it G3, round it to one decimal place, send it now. 19.5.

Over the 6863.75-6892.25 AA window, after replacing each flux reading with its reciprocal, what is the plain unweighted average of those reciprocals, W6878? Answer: 0.0539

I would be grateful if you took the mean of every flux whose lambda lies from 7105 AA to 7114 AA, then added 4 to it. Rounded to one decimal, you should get 22.7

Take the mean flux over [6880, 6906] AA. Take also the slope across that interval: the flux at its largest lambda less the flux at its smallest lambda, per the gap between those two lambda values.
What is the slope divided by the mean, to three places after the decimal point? -0.022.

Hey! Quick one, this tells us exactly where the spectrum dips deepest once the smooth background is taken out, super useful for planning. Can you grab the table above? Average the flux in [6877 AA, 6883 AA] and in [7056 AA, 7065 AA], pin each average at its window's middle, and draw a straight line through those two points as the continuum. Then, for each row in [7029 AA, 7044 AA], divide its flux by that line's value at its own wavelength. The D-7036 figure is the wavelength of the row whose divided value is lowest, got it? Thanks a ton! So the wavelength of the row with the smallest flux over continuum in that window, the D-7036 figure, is 7038.5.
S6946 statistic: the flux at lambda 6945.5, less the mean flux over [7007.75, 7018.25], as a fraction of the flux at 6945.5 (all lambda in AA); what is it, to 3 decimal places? 0.033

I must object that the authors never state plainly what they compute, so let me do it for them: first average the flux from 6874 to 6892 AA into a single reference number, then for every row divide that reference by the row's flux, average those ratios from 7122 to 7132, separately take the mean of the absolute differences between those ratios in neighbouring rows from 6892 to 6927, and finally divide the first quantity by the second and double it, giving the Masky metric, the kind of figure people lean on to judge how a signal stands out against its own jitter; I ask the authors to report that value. 14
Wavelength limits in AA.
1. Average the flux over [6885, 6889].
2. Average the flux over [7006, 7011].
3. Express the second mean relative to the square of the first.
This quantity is 0.0504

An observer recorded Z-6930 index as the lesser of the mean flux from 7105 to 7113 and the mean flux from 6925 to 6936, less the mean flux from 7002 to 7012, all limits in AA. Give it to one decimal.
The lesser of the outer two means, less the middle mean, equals -1.3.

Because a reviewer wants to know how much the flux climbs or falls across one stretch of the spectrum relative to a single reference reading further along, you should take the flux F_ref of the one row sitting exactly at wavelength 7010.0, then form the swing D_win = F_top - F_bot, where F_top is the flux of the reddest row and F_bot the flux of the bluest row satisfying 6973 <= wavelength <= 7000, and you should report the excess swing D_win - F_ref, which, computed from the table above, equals -23.3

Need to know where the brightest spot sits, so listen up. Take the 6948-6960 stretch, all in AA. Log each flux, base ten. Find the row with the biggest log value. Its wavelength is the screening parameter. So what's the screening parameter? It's 6948.5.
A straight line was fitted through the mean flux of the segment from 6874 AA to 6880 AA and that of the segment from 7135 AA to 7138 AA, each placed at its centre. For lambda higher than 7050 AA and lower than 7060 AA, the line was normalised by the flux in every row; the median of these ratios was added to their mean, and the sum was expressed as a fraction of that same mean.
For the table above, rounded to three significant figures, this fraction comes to 1.99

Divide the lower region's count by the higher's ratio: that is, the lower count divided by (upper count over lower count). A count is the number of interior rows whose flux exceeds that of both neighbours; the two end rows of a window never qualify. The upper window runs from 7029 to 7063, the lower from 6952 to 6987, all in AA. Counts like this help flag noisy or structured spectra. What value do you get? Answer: 9.0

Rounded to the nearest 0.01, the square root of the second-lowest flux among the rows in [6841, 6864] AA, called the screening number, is 3.94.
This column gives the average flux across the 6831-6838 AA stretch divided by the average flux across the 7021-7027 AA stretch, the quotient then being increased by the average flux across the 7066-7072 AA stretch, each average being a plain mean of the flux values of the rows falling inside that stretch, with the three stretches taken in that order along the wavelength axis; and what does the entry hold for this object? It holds 16.7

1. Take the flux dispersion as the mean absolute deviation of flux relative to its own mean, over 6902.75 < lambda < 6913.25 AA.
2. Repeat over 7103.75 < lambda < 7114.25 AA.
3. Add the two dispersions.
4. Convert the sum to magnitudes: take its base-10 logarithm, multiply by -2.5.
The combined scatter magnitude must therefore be -1.46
